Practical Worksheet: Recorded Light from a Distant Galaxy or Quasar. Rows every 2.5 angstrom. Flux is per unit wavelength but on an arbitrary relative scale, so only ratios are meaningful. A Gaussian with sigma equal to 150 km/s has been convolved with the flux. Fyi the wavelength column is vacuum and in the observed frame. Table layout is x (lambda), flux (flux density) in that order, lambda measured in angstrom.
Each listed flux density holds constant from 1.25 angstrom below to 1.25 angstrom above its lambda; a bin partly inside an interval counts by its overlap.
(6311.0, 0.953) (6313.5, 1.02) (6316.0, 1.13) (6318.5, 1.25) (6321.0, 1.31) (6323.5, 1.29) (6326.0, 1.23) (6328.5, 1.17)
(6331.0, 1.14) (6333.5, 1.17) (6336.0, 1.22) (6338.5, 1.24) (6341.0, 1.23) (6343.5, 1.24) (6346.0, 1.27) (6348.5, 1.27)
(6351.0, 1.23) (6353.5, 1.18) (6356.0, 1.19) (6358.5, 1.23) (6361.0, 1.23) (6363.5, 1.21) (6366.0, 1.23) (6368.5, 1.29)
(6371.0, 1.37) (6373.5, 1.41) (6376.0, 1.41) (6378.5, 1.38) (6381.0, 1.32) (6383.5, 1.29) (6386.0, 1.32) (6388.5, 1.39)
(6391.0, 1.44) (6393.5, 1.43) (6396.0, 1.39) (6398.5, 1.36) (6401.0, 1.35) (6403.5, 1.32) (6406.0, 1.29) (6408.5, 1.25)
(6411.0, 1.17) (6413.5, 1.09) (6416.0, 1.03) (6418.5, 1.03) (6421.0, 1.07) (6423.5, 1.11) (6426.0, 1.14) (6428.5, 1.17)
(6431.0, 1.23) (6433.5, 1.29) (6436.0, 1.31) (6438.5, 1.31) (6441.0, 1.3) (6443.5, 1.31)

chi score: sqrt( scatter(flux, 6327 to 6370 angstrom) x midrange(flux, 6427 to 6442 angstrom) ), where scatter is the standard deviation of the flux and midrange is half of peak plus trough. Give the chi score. 0.22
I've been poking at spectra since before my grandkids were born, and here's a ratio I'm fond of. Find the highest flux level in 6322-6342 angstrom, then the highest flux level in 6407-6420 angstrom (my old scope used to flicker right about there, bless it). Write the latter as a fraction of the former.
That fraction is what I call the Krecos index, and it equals 0.97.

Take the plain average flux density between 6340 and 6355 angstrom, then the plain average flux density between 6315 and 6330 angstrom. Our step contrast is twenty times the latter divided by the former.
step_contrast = 19.9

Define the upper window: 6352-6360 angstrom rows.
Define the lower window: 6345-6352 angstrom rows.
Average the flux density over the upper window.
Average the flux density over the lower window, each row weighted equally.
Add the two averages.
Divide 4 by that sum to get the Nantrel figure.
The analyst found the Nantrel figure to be 1.63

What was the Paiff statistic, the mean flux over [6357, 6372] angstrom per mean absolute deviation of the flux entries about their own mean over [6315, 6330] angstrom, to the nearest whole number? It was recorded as 24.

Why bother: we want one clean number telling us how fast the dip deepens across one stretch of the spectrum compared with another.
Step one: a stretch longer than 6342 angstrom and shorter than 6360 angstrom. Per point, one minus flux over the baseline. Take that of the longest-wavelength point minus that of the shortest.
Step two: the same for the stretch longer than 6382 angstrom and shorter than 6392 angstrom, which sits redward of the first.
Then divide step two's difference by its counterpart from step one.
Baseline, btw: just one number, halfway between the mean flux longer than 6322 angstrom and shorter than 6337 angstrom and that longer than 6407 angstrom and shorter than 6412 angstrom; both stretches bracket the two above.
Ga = -15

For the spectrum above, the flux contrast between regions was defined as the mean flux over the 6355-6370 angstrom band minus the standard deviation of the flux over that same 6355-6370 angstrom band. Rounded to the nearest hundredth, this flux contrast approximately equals 1.20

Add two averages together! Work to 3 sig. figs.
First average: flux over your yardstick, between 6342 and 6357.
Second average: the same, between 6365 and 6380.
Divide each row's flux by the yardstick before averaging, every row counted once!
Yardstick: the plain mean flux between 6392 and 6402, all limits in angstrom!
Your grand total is 1.86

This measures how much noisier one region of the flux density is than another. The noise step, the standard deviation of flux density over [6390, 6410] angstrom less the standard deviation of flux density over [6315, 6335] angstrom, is 0.00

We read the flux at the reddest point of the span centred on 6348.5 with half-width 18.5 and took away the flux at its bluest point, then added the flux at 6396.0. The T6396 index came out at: 1.48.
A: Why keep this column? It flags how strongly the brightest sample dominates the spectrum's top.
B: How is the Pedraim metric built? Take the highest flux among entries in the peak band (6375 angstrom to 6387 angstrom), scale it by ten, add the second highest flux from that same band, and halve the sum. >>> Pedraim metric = 7.74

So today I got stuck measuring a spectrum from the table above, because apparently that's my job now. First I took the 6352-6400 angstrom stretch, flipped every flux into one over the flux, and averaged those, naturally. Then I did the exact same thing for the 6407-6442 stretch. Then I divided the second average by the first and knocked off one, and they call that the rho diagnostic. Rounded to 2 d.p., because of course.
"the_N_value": 0.12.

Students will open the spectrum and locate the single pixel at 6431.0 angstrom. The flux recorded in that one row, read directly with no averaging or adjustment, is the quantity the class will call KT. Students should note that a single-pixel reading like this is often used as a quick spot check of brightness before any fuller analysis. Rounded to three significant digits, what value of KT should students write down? 1.23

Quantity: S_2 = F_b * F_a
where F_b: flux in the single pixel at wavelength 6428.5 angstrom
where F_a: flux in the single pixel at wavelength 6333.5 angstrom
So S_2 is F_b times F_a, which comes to 1.37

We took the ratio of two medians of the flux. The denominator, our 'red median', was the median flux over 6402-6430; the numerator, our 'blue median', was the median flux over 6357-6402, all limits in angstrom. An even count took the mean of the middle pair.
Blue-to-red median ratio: 1.19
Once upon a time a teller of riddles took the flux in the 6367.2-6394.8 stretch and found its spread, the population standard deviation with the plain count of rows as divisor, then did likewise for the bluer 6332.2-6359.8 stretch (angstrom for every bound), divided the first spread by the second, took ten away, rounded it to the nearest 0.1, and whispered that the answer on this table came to -8.3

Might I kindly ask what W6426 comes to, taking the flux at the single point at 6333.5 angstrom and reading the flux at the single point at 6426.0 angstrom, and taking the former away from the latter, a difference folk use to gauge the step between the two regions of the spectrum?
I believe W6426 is 0.0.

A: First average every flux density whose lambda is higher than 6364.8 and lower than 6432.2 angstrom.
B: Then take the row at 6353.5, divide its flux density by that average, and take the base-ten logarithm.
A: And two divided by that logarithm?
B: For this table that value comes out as -63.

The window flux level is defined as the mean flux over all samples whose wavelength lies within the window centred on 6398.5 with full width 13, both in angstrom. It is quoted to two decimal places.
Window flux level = 1.37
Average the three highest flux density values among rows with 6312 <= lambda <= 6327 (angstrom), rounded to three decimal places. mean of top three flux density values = 1.283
